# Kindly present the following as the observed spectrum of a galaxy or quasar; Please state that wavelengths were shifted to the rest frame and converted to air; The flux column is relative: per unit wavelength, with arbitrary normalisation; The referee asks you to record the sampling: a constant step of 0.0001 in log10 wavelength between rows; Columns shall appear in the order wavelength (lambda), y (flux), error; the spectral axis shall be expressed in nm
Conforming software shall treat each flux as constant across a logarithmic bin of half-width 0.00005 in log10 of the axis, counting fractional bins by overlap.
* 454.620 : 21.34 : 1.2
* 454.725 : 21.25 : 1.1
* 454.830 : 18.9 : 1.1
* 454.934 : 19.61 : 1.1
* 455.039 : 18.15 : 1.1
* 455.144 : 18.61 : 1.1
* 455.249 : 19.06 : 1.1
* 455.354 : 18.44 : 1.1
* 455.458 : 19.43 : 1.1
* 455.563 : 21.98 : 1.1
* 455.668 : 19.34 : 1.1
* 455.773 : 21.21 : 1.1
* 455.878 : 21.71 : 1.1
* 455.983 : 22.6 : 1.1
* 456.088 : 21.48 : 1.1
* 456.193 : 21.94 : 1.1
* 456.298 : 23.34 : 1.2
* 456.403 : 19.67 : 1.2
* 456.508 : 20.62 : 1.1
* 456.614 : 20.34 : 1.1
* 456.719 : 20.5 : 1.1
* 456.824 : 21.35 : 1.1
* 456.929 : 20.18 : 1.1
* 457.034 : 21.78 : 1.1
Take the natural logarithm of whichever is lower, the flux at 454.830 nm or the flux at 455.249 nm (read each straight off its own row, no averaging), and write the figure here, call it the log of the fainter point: 2.94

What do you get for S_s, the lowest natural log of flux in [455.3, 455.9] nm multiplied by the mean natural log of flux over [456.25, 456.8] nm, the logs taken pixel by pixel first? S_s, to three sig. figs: 8.85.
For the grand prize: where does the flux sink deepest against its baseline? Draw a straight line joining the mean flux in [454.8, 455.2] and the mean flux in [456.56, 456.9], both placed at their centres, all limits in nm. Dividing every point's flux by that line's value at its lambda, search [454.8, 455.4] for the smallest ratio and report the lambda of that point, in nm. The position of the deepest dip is 455.354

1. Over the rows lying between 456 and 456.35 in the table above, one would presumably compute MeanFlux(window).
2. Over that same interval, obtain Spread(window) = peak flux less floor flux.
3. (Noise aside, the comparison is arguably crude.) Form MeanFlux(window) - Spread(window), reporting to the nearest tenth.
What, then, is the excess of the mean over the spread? 20.4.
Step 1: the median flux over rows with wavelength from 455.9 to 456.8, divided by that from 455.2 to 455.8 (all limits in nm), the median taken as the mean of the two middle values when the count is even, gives 1.09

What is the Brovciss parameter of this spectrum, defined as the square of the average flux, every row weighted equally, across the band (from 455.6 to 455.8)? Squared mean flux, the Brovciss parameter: 411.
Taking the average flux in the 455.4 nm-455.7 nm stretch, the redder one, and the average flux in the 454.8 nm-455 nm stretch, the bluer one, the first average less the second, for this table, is 1.0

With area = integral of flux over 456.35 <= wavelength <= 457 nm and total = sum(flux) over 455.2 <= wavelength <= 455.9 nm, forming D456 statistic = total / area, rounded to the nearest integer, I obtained 11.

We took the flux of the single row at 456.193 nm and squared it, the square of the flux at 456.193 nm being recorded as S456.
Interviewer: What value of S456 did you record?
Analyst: 481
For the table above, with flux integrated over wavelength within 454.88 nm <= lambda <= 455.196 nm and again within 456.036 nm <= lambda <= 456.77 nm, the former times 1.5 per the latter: 0.6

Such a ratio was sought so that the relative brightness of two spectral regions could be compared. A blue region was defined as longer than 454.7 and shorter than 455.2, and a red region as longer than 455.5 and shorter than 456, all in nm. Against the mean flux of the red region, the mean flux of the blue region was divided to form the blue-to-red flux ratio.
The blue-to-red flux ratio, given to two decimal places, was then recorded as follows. 0.90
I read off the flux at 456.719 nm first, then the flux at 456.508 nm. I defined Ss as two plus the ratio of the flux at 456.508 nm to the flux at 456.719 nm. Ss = 3.01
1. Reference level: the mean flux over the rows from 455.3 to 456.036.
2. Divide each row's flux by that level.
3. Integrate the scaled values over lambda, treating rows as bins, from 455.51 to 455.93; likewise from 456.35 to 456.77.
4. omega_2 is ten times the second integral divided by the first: 9.6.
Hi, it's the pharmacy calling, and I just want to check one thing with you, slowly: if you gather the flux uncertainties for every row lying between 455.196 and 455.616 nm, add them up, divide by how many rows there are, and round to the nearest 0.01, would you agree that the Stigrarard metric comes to 1.10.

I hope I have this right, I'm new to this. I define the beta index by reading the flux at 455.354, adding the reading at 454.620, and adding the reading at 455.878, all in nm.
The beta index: 61.5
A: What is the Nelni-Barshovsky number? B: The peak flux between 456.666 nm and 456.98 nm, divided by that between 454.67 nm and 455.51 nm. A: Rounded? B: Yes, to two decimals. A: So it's 1.00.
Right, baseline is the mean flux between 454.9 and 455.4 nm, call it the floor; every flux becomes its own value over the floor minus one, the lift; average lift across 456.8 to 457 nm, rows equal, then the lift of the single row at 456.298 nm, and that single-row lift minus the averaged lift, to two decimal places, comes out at 0.14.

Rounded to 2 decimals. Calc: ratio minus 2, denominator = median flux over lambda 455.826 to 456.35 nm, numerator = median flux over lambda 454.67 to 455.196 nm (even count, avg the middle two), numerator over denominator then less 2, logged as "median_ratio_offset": -1.14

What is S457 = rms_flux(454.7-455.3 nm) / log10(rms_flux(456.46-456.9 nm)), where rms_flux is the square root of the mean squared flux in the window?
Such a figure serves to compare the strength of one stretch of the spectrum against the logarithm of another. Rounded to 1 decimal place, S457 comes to 14.7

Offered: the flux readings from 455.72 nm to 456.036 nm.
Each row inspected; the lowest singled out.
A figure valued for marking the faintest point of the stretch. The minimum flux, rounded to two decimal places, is 21.21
